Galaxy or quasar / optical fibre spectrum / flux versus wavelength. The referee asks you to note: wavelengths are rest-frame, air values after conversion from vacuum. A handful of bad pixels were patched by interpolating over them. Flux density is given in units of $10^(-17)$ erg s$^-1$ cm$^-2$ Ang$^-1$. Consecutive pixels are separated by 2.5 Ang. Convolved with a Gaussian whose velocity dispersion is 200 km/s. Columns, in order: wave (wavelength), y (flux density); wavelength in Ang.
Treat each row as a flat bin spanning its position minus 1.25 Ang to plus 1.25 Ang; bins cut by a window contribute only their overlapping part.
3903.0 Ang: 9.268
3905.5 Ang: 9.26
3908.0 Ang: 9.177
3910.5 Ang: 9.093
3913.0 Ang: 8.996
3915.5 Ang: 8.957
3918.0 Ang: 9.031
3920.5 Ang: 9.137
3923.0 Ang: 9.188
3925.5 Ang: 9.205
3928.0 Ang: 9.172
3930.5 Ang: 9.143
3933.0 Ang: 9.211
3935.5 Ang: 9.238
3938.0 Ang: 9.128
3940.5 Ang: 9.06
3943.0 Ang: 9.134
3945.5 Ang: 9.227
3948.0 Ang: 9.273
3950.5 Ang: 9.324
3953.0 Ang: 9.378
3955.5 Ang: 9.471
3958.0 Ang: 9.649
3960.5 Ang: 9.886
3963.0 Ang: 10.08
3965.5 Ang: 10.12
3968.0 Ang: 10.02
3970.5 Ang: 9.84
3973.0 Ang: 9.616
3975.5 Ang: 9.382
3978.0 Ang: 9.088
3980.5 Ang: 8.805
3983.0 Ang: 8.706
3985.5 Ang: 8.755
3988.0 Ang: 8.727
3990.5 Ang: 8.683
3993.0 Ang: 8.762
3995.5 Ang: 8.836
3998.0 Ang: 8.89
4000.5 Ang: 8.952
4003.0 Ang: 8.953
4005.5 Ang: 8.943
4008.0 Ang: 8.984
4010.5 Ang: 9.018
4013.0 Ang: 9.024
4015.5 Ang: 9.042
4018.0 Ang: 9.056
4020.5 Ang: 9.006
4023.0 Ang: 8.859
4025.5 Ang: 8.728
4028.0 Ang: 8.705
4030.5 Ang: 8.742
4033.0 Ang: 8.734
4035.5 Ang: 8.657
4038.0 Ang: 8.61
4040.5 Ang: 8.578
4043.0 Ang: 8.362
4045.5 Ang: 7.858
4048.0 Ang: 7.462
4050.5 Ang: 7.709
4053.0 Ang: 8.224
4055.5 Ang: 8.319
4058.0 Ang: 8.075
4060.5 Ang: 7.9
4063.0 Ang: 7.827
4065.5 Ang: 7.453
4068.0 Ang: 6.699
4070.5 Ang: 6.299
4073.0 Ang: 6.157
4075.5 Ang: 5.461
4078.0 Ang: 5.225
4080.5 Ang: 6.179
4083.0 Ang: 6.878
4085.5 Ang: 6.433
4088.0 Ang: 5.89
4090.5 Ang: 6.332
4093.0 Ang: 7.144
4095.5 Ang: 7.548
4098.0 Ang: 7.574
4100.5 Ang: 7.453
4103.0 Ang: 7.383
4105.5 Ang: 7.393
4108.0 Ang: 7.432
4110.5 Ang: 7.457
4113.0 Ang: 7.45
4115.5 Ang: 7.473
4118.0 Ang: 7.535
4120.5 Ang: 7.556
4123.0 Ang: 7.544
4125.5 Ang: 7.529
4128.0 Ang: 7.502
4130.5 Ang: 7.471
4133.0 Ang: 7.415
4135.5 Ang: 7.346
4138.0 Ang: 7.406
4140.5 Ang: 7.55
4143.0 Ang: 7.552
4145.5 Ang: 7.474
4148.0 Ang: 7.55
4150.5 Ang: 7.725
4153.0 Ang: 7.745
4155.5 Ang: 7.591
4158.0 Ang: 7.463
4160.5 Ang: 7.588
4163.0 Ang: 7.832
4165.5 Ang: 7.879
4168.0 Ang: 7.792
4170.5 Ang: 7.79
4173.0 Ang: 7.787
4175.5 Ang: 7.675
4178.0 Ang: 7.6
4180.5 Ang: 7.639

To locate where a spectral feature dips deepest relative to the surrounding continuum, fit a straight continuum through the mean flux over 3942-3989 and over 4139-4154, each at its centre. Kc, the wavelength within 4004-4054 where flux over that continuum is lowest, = 4048.0 Ang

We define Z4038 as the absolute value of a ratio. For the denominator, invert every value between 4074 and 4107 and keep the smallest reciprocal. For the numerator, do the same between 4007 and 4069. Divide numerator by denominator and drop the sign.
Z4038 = 0.836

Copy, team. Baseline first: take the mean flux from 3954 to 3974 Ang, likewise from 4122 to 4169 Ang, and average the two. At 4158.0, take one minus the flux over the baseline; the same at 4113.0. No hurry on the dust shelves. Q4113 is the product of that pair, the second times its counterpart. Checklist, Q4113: 0.021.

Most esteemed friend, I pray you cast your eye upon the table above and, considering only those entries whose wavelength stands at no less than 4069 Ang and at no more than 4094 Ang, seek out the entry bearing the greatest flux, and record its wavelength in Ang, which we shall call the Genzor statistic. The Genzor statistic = 4093.0 Ang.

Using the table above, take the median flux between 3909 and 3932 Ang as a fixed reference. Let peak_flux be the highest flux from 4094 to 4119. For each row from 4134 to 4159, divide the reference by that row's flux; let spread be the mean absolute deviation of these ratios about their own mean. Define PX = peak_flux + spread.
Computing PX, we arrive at 7.6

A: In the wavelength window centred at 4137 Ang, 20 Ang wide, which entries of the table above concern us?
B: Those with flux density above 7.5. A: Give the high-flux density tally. 3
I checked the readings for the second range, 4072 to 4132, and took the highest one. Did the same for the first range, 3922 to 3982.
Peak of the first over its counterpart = 1.34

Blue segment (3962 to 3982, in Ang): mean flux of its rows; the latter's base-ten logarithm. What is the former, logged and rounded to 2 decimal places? 0.98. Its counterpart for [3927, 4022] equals 0.96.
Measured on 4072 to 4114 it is 0.83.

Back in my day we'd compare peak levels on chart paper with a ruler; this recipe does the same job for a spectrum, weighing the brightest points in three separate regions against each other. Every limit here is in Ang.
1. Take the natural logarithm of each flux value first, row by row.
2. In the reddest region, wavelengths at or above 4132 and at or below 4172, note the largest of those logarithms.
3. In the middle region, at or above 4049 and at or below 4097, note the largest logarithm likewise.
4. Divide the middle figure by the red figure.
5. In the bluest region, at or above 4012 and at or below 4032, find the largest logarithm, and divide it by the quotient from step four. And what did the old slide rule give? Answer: 2.15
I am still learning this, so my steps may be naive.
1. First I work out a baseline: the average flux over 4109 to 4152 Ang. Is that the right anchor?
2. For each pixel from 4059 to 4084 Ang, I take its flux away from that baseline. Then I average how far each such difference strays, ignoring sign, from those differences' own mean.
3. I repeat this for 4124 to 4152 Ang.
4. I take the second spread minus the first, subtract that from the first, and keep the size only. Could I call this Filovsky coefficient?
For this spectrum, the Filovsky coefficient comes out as 1.42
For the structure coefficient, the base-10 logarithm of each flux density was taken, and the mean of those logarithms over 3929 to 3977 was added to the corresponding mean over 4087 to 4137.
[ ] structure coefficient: 1.84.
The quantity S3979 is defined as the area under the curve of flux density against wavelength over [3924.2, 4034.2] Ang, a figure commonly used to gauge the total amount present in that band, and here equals 1006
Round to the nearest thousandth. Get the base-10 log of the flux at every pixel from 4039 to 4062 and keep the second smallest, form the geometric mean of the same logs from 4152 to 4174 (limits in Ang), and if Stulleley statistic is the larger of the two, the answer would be 0.887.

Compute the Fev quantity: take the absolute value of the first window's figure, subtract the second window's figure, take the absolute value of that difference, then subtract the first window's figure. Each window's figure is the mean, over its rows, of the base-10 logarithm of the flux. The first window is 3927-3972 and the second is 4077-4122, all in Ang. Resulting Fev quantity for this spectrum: -0.84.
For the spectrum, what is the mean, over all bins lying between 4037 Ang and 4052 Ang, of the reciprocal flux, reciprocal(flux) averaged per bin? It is 0.124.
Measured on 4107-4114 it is 0.134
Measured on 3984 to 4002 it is 0.114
